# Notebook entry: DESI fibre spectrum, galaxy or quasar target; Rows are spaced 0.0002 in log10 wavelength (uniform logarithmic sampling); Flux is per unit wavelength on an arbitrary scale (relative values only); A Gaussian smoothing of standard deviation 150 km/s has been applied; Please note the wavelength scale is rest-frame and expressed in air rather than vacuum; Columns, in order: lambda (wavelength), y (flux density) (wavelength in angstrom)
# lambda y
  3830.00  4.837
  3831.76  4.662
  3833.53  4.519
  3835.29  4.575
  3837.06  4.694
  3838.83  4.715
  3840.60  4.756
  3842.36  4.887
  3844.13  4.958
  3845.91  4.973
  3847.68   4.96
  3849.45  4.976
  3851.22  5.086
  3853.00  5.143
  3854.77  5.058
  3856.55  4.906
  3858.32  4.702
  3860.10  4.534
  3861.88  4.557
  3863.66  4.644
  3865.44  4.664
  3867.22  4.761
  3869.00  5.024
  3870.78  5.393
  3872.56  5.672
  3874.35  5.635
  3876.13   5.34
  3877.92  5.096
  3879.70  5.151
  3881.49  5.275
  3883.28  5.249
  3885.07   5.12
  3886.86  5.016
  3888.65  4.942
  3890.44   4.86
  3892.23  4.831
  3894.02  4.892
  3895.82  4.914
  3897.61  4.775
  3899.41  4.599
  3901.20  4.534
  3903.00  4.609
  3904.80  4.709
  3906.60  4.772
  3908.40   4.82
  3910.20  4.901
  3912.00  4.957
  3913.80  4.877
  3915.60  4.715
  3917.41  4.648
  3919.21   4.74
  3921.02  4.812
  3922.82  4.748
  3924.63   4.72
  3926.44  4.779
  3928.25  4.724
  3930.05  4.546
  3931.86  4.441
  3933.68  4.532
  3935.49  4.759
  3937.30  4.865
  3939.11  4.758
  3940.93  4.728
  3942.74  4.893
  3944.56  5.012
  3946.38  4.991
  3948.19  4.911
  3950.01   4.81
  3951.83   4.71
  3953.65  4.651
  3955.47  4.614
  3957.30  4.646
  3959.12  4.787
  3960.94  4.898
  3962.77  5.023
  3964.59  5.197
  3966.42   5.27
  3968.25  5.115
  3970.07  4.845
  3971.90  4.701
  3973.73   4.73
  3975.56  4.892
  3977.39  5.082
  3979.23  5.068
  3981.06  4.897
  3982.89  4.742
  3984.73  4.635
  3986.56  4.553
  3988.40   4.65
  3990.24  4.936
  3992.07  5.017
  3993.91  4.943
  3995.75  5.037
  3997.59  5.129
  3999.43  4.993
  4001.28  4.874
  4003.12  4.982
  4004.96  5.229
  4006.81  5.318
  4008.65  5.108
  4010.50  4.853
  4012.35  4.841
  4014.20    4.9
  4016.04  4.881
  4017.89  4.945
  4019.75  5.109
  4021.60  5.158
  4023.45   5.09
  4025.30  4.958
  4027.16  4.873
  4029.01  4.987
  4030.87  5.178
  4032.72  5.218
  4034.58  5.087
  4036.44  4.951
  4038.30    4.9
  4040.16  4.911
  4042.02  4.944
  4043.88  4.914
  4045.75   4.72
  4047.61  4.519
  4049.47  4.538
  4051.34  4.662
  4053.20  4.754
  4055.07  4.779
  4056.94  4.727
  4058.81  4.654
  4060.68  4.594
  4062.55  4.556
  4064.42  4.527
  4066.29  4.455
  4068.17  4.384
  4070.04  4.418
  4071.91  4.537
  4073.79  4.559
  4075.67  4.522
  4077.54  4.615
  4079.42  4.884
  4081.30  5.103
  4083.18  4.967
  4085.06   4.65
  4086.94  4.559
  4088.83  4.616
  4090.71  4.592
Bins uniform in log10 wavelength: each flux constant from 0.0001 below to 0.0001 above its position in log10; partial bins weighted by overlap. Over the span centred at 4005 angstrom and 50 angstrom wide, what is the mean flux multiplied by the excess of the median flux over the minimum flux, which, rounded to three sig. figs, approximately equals 1.94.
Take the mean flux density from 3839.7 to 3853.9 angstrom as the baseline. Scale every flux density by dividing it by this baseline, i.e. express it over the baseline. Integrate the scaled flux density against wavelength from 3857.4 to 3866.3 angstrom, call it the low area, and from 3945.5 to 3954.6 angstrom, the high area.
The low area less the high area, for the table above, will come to -0.5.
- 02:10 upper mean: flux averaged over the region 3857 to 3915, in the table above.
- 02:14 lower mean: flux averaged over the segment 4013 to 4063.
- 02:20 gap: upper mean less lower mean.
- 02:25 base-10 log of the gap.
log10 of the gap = -1.2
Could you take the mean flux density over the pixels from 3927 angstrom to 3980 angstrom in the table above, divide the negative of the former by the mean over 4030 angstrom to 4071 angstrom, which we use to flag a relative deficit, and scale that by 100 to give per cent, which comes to -102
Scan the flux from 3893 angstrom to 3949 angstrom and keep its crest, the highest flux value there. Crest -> 5.012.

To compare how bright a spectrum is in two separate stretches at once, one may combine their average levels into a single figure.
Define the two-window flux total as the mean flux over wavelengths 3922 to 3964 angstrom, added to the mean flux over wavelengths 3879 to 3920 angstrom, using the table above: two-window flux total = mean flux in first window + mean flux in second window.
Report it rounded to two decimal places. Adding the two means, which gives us 9.63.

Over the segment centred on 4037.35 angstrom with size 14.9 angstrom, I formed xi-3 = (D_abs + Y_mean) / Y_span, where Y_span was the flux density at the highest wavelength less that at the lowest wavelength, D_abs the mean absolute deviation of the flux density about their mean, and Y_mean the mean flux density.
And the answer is -19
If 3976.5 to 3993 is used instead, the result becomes -77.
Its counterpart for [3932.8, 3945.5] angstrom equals 10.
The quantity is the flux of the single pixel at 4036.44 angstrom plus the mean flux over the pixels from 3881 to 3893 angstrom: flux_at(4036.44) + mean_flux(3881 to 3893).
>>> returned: 10.0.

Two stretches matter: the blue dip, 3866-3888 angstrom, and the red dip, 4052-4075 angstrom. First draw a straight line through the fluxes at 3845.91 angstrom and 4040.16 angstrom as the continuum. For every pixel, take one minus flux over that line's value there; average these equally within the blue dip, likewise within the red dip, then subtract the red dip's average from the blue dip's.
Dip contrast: -0.12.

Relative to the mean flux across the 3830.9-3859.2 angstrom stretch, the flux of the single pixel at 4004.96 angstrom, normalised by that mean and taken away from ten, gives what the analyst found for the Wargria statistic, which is 8.92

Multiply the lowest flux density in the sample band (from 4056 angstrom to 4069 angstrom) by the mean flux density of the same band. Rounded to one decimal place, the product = 20.0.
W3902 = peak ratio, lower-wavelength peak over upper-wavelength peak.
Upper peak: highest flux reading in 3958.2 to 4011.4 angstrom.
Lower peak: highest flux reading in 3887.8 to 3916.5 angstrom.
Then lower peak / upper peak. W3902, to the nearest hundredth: 0.93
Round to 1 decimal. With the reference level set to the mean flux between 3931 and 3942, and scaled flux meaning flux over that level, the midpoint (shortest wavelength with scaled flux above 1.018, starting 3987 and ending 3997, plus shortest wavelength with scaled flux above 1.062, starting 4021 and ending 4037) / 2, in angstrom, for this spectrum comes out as 4005.9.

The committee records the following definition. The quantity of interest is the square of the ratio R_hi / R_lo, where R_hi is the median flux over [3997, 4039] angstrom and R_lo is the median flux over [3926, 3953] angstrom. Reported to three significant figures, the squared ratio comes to 1.10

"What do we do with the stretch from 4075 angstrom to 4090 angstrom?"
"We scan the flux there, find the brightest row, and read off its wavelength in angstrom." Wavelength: 4081.30 angstrom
